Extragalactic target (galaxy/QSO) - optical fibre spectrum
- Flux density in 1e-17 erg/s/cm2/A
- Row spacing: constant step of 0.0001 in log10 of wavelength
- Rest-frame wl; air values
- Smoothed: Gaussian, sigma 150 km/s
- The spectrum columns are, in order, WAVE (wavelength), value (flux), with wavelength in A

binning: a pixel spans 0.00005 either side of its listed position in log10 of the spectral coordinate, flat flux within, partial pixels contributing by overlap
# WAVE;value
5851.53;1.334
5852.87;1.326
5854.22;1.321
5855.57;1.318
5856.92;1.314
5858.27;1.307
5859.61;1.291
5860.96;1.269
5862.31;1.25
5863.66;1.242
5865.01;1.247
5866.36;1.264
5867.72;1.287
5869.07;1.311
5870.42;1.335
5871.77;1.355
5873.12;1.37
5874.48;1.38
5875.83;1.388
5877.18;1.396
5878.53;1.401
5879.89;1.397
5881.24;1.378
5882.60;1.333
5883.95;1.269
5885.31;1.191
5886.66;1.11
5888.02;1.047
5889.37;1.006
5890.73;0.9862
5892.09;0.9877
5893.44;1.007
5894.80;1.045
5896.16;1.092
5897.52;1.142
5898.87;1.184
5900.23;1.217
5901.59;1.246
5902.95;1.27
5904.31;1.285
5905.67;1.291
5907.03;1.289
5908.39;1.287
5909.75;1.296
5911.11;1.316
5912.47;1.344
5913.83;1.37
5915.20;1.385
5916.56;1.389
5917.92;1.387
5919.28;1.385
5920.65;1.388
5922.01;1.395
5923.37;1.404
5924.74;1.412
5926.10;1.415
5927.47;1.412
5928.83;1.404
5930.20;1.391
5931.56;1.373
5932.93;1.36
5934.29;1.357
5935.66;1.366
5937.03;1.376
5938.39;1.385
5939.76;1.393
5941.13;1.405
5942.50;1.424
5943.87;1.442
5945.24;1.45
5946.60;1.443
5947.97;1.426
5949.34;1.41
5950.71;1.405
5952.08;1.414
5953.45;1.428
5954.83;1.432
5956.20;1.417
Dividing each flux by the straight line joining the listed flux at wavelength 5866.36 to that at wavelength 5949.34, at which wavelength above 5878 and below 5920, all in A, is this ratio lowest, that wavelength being 5892.09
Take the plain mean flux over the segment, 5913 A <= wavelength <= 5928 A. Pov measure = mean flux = 1.39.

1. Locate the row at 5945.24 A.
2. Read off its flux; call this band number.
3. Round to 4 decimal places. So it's 1.4500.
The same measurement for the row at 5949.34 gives 1.4100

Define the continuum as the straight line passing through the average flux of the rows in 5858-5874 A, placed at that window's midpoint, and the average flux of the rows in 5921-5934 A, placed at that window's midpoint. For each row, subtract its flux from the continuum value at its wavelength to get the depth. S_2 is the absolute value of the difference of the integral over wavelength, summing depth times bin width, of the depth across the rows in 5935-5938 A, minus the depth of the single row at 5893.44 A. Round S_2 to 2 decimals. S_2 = 0.22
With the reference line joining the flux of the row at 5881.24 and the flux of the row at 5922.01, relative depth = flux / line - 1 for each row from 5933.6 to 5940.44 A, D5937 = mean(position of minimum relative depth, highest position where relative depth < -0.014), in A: 5935.7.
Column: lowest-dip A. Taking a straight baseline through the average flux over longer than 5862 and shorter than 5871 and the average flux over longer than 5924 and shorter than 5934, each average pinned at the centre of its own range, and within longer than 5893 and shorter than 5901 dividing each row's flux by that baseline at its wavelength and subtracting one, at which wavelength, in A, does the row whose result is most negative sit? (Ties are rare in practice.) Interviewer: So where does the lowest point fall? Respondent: 5893.44 A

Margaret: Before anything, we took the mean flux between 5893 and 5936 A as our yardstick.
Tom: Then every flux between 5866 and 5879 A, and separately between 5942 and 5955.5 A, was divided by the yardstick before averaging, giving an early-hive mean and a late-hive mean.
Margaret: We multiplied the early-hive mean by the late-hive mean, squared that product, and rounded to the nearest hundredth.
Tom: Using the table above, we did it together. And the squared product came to 1.26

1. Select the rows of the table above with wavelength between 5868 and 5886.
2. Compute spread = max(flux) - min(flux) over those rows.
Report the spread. 0.21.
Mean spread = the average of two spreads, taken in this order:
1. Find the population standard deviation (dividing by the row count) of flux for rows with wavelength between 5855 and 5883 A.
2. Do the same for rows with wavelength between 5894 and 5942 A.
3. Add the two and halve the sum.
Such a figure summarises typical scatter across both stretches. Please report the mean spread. 0.0727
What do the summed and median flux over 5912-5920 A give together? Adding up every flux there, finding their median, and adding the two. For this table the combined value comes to 9.6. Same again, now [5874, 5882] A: 9.7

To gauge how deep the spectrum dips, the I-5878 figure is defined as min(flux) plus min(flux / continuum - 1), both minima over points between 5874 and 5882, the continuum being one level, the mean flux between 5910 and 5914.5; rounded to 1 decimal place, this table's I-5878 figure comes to 1.4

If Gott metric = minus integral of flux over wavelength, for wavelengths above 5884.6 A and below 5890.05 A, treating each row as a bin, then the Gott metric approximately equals -5.9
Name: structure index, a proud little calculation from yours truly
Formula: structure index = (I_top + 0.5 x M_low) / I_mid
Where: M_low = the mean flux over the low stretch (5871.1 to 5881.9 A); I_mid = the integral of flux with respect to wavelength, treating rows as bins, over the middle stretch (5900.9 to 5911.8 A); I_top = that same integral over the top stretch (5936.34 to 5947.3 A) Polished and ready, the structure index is 1.16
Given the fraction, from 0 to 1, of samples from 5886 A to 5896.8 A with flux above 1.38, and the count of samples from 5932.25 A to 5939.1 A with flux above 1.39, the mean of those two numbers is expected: 0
